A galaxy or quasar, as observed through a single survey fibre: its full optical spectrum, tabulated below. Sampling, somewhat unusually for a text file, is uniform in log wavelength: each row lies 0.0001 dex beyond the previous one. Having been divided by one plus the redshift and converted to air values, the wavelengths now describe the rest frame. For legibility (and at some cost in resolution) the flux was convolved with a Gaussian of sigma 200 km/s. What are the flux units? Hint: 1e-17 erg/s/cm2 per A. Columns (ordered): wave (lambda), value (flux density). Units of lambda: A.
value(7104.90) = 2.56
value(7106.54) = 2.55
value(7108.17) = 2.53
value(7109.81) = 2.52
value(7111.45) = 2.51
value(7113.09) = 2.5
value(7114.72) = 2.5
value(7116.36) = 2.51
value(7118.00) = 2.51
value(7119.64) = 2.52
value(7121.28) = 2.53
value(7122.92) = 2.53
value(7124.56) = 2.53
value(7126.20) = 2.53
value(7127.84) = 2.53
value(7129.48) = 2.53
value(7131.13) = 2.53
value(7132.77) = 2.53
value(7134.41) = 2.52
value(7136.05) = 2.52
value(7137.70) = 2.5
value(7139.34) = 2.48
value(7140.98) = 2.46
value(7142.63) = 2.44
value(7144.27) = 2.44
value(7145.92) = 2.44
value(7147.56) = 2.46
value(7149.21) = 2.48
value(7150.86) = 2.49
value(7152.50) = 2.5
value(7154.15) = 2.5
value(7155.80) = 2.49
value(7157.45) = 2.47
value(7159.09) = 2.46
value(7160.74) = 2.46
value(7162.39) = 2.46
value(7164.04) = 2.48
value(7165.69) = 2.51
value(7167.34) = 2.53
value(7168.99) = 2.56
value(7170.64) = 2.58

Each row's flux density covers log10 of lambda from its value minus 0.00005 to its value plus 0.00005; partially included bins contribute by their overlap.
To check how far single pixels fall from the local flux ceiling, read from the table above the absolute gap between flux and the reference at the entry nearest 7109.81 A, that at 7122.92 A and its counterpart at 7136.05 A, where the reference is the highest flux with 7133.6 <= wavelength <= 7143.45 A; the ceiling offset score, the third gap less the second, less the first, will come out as -0.010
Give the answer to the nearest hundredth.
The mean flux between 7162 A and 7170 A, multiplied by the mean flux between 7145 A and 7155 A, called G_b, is 6.22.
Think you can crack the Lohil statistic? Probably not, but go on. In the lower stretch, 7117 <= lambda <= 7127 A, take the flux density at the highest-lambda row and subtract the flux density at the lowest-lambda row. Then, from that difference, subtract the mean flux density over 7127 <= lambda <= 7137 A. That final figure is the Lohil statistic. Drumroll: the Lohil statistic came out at -2.51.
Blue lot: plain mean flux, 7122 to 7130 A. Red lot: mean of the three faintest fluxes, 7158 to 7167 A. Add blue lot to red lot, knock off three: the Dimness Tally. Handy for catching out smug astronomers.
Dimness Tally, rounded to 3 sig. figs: 1.99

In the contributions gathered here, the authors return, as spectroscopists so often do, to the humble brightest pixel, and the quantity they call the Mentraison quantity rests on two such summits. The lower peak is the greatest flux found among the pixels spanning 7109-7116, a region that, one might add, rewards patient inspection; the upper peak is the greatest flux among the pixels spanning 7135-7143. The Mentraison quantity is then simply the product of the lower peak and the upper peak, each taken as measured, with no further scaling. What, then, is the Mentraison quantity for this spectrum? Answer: 6.35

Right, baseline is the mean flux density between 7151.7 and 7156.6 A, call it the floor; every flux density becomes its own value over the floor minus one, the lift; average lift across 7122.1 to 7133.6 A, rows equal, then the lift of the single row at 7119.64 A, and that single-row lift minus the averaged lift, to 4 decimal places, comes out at -0.0040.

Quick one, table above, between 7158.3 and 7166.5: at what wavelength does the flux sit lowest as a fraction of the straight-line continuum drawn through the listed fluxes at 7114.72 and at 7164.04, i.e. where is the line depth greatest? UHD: 7159.09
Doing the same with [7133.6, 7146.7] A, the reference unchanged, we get 7142.63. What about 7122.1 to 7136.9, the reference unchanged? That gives 7134.41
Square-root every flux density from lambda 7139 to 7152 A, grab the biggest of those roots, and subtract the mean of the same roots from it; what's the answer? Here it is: 0.009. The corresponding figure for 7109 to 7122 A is 0.006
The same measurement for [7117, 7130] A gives 0.001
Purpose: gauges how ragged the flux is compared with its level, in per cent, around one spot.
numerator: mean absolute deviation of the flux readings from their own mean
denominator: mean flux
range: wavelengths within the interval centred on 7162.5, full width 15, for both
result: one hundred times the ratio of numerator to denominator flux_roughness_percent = 1.1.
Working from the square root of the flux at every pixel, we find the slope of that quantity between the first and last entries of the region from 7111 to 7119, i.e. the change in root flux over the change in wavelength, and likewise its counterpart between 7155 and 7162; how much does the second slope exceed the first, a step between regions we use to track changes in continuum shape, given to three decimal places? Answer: -0.002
